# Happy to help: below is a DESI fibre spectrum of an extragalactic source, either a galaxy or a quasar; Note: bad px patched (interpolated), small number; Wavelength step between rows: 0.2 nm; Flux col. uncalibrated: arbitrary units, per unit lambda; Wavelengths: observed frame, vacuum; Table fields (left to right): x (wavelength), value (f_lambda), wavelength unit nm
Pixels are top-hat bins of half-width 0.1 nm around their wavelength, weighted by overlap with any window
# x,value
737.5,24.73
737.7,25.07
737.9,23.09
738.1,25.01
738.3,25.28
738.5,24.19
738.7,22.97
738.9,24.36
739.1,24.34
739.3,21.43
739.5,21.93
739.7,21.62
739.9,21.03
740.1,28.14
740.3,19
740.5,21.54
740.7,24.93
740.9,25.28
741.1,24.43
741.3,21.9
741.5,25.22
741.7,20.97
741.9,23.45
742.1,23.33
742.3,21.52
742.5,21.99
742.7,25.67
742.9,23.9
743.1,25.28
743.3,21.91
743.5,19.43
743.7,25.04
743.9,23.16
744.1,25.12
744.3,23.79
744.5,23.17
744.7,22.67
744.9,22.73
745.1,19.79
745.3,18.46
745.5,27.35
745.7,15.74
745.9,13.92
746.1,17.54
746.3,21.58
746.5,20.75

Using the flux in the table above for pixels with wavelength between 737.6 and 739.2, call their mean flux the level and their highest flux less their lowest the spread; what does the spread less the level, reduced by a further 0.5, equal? -22.5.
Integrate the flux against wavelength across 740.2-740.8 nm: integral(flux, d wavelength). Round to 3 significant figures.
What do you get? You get 13.1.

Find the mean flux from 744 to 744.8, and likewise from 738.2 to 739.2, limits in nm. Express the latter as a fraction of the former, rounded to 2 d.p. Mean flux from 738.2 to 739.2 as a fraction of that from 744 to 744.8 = 1.02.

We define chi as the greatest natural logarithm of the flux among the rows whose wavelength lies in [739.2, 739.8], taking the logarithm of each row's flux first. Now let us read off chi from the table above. 3.09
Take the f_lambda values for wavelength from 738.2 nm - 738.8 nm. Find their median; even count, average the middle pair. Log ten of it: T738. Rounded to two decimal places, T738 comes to 1.38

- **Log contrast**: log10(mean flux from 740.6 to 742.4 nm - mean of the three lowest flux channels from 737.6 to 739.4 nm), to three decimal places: -0.022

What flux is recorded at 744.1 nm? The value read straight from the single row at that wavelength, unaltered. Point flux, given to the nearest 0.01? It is 25.12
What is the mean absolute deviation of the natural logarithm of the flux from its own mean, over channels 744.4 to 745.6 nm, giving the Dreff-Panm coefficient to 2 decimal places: 0.10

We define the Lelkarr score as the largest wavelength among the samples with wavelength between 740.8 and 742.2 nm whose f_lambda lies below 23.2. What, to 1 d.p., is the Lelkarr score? 741.7 nm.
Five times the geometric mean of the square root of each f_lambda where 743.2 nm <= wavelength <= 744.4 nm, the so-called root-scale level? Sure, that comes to 24.0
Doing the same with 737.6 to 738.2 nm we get 24.7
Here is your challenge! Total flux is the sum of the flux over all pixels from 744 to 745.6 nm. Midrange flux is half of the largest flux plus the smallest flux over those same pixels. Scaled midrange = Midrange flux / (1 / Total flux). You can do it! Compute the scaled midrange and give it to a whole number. 4193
